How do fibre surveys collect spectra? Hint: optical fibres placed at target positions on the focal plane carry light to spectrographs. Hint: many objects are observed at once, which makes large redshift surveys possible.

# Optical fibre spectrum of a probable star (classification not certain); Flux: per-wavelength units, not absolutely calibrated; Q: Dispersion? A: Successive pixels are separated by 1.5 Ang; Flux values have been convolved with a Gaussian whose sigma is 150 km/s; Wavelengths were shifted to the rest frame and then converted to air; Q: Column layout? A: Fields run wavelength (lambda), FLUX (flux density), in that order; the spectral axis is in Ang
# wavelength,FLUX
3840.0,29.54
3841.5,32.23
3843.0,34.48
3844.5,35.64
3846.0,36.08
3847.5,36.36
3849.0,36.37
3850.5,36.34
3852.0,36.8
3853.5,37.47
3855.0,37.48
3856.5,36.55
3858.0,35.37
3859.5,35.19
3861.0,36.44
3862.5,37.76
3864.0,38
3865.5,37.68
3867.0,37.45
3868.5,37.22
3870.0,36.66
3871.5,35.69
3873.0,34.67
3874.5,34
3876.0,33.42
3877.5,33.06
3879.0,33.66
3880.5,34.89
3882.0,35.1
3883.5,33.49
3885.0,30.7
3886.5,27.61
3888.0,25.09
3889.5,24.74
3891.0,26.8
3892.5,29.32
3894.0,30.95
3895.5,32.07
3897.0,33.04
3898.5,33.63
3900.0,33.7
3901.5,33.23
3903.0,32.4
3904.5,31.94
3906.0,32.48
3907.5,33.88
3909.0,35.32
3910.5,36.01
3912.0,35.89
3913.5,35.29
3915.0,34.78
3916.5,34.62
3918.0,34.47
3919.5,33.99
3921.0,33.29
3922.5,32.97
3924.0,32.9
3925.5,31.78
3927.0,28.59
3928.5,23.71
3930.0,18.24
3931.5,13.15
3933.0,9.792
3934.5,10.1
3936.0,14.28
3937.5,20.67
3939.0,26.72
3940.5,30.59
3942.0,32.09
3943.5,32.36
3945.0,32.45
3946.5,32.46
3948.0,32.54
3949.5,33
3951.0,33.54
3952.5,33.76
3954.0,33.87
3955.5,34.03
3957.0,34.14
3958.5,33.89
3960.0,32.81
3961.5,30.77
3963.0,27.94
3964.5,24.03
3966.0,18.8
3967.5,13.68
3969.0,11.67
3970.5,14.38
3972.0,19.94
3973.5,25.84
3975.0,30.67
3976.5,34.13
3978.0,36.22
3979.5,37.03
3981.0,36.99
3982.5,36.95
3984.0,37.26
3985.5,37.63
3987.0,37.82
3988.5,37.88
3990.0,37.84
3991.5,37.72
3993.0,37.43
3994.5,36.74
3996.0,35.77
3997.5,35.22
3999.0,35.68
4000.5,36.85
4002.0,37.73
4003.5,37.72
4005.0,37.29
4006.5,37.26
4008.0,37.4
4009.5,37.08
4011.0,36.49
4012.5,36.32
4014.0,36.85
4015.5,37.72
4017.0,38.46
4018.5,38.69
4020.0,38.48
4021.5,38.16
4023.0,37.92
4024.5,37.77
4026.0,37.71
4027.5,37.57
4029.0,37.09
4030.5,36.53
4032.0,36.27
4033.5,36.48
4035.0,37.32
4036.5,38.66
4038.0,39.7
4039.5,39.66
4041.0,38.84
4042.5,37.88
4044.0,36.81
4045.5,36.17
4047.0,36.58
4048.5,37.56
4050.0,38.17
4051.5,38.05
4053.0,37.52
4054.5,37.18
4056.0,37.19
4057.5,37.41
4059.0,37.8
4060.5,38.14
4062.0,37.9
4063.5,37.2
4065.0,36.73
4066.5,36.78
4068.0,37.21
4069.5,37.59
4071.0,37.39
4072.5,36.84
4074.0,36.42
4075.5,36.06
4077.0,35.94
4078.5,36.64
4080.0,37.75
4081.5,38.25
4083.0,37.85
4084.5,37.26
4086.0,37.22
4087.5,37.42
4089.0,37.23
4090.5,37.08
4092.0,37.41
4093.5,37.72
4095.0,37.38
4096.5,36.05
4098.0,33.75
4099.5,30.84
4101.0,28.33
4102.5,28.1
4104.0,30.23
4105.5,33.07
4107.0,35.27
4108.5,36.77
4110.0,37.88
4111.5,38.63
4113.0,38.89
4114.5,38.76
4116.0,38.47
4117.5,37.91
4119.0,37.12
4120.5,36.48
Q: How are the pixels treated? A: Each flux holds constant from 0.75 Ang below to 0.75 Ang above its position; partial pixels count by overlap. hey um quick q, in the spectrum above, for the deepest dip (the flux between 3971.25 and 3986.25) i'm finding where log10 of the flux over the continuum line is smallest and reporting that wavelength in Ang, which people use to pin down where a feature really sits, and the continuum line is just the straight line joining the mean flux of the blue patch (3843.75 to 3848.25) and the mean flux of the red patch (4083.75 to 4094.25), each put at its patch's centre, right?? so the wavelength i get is 3972.0 Ang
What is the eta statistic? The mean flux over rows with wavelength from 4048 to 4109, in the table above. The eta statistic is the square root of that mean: 6.02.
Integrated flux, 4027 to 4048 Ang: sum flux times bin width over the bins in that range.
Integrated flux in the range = 788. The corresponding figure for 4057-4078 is 779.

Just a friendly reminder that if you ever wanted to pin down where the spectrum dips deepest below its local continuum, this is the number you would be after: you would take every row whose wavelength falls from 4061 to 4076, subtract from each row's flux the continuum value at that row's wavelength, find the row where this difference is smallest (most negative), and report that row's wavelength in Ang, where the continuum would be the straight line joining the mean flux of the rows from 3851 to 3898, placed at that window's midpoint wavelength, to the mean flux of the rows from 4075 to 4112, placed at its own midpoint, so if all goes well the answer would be 4075.5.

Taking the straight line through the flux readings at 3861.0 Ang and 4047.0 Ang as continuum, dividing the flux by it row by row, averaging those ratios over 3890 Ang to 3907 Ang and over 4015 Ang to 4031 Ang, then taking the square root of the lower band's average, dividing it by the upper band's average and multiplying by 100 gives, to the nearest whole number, 90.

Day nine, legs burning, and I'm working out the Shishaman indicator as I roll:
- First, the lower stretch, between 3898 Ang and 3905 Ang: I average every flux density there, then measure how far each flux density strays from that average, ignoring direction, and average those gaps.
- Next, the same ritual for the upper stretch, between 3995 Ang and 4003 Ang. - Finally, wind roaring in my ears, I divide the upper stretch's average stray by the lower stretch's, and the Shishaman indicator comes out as 1.3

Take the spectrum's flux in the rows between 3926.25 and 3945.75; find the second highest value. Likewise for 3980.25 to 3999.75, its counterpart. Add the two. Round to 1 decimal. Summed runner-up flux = 70.2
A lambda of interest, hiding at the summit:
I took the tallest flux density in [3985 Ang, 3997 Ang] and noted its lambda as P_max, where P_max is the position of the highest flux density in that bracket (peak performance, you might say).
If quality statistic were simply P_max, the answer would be 3988.5 Ang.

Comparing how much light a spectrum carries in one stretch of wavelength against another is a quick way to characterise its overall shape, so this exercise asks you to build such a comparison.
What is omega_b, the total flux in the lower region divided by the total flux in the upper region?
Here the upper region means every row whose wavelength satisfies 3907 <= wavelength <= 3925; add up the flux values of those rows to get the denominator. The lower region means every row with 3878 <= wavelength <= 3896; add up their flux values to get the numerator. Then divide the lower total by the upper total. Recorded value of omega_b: 0.88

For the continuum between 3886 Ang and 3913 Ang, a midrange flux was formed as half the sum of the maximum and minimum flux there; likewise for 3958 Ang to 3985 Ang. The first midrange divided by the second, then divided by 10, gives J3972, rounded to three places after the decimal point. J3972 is 0.124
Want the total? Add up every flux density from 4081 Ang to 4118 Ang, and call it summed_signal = 898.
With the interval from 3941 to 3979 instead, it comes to 719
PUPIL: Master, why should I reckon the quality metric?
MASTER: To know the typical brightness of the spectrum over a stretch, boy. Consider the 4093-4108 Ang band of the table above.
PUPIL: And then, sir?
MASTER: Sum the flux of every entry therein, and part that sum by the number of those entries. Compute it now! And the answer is 33.1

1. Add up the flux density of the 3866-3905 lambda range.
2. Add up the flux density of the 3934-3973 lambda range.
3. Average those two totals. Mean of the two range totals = 770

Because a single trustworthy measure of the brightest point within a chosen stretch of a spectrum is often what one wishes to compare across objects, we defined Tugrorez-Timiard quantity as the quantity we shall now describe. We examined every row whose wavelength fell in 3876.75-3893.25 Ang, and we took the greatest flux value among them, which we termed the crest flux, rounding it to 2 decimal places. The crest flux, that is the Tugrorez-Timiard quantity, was 35.10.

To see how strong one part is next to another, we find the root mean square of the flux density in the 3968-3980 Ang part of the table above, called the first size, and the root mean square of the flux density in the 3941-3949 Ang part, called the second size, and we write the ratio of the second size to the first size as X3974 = 1.2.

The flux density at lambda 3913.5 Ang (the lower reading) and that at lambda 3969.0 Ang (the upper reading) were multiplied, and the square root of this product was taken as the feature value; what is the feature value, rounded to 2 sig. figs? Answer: 20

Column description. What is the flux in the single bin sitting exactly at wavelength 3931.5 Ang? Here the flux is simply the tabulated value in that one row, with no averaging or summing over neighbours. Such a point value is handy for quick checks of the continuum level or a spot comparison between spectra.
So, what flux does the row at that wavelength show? 13.15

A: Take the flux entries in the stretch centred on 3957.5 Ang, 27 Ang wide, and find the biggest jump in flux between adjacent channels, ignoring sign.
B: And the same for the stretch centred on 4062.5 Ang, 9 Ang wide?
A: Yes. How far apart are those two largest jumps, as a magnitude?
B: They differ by 4.5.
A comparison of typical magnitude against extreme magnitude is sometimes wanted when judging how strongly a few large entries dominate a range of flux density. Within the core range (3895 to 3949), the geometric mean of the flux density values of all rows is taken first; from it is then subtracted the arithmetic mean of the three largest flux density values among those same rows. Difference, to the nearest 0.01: -7.53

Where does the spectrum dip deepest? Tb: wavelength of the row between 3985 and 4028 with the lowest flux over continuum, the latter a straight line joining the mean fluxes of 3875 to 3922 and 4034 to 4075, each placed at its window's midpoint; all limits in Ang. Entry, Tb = 3997.5 Ang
